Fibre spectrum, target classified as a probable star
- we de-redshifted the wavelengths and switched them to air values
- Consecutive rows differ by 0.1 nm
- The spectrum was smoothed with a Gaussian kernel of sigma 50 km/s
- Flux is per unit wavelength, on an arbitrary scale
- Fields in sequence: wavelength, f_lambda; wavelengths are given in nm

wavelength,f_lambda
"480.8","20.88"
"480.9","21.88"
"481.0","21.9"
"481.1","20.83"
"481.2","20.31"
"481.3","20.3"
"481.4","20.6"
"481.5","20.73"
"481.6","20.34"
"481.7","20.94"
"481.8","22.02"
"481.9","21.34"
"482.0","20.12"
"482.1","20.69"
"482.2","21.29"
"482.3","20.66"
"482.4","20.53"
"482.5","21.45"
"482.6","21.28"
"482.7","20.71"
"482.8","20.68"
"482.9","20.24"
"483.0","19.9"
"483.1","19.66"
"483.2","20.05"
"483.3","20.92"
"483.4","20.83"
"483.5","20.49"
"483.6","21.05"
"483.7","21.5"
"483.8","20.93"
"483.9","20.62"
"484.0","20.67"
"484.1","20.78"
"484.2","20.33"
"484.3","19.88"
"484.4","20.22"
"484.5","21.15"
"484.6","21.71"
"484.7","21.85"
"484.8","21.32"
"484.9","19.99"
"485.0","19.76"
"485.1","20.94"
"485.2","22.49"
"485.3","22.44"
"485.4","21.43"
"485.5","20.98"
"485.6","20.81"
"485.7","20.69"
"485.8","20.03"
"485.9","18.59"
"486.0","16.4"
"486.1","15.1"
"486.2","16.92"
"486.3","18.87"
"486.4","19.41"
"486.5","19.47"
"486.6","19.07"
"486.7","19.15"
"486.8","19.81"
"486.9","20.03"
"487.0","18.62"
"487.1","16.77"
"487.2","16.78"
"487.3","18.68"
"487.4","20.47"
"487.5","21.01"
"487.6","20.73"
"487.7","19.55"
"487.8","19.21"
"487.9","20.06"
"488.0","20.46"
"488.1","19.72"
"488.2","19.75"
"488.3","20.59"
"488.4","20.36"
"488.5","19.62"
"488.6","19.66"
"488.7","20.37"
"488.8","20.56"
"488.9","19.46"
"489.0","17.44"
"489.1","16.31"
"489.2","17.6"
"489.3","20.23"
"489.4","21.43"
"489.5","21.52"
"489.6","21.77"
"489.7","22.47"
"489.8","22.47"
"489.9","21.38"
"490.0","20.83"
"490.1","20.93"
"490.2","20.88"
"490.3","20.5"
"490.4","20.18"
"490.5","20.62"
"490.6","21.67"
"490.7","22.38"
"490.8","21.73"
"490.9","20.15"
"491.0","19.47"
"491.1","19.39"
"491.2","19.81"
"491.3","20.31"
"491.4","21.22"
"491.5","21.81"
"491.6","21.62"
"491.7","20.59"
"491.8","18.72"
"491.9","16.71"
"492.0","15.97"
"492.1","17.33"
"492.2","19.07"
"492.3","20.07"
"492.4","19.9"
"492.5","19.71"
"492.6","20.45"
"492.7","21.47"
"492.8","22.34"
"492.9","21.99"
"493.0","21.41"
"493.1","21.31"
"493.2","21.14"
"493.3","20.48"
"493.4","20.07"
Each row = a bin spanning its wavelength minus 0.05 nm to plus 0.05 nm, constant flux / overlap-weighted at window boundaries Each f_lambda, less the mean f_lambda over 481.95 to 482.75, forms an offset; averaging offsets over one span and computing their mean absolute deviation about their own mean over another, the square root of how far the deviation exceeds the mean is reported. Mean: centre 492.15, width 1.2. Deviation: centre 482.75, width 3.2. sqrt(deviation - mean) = 1.39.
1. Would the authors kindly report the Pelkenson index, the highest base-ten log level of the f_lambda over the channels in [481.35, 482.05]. 1.34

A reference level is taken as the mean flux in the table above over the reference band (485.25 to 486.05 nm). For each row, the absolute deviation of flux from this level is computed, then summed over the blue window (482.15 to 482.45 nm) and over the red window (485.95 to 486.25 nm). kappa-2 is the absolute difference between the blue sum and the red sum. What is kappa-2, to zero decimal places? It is 10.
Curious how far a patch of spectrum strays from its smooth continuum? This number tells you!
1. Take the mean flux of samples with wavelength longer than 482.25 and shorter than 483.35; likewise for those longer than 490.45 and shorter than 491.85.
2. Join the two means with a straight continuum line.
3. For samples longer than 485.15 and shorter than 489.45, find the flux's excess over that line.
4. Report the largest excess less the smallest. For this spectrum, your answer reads 7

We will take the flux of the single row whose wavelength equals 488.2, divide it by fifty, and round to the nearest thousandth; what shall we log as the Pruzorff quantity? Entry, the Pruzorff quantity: 0.395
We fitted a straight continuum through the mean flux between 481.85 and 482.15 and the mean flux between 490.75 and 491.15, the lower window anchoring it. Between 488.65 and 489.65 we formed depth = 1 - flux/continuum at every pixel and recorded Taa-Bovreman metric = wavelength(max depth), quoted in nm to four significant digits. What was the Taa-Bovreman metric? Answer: 489.1 nm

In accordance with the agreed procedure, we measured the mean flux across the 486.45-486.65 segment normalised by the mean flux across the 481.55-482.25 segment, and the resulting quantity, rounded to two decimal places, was 0.92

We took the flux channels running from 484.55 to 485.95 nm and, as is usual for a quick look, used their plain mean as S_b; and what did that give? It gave 20.9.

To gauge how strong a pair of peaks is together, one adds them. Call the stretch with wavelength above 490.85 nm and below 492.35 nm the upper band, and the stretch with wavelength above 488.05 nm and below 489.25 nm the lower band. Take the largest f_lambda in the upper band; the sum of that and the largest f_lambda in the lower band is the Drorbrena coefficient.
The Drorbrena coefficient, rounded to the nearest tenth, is 42.4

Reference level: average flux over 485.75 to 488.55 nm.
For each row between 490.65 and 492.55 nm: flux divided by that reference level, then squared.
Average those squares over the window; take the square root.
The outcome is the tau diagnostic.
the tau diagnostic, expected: 1.04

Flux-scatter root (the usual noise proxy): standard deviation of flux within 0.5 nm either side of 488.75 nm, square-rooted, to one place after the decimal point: 1.2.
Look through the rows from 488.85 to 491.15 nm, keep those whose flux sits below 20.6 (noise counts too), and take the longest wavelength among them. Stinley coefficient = 491.1 nm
